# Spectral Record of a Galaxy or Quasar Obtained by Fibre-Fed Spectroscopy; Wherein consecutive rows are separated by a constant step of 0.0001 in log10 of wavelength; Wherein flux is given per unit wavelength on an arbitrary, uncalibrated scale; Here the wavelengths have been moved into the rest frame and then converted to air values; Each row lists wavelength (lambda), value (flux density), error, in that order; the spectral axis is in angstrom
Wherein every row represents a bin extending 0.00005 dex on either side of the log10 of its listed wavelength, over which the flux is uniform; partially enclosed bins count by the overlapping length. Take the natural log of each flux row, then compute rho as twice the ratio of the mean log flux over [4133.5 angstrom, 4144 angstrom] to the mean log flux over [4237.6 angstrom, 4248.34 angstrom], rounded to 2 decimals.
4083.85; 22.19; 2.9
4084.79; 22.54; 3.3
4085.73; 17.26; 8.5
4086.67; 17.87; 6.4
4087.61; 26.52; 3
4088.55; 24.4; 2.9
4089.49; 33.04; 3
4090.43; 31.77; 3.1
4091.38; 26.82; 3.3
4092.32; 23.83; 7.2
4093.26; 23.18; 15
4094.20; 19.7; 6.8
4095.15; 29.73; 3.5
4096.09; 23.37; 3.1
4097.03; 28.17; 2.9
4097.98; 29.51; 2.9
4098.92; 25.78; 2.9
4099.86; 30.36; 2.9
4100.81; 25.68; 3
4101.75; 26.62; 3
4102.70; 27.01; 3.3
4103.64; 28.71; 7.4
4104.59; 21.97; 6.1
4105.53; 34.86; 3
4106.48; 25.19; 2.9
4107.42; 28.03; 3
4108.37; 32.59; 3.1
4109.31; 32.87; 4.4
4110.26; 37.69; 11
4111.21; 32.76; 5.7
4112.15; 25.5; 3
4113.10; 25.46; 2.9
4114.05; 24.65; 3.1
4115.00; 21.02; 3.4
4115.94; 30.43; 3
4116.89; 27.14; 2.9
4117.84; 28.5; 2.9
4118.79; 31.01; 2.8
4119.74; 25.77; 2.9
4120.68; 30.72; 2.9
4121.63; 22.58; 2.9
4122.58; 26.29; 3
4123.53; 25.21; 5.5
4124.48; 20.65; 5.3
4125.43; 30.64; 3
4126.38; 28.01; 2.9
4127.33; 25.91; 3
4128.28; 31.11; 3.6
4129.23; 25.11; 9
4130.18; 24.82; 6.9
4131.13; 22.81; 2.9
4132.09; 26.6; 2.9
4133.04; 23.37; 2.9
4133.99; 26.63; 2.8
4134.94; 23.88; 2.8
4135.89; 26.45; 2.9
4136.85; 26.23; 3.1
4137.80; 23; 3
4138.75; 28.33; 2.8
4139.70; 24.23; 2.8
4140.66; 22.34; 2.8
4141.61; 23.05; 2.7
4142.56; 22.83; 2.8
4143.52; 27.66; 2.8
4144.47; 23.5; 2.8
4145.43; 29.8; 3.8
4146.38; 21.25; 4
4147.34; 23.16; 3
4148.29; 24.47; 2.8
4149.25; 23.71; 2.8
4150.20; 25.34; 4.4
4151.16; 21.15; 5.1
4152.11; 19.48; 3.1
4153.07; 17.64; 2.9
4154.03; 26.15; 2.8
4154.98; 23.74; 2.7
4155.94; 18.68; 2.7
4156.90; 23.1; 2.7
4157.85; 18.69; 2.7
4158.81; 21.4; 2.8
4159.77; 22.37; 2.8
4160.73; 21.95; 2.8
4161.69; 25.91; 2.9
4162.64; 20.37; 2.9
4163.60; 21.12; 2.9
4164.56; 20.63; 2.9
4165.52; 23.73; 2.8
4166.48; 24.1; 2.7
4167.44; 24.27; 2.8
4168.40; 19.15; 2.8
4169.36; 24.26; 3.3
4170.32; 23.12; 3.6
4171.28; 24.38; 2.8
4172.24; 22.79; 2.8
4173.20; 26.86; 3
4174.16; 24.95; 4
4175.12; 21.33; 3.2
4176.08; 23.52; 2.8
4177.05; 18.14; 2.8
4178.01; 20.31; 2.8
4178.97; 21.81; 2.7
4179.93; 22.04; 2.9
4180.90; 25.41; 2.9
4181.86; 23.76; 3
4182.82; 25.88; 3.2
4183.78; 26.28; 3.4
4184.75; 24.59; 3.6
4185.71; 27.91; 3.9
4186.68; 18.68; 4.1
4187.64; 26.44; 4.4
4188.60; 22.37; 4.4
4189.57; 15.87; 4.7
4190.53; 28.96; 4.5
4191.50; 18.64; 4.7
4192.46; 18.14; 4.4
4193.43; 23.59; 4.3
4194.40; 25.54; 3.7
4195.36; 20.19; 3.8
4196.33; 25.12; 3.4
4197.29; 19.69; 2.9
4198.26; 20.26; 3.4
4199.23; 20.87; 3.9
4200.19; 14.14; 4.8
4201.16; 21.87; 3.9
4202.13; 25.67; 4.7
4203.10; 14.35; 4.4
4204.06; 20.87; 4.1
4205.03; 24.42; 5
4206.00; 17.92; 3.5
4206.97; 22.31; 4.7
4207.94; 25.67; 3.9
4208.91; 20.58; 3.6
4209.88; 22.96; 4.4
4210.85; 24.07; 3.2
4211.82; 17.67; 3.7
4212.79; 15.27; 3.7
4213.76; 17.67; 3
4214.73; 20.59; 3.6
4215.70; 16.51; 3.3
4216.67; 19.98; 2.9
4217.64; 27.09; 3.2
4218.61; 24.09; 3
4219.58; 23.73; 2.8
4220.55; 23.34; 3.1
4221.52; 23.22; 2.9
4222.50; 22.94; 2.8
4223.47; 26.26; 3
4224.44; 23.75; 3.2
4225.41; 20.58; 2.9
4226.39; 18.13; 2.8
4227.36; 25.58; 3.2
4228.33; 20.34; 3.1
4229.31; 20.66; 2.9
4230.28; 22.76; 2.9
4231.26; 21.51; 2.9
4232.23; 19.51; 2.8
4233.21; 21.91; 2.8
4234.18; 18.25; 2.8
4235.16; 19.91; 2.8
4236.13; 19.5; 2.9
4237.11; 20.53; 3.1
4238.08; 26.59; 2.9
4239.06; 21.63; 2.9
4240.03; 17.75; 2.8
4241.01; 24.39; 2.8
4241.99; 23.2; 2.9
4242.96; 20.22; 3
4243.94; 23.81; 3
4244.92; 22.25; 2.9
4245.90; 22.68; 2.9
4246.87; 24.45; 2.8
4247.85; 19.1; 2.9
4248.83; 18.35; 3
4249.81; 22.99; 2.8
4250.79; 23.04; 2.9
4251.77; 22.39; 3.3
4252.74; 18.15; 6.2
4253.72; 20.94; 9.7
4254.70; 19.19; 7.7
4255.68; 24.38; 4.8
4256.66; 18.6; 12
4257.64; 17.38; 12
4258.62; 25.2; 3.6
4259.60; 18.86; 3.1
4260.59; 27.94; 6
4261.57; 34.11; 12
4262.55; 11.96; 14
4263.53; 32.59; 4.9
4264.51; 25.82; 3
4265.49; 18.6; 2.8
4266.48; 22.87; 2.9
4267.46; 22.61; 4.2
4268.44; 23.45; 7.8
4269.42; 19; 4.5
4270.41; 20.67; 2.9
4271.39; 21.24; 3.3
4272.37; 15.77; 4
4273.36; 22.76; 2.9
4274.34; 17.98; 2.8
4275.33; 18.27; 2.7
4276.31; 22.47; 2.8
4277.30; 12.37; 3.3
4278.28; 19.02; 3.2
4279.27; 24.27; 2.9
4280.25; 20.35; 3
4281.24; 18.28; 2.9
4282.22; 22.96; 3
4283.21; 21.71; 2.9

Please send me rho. 2.07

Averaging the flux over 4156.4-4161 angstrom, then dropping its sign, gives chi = 21.5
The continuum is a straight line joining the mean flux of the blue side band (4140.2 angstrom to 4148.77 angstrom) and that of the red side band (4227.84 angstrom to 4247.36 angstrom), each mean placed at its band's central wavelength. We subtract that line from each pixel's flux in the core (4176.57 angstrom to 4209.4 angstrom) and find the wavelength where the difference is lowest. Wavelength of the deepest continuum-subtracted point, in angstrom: 4200.19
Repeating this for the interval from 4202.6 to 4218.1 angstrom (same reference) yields 4203.10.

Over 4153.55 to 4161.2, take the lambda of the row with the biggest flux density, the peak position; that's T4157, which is 4154.03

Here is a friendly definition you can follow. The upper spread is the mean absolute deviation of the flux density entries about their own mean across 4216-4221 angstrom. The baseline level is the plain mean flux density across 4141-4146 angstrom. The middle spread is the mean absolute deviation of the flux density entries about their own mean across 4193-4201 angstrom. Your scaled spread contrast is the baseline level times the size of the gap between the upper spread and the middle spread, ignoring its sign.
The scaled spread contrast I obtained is 28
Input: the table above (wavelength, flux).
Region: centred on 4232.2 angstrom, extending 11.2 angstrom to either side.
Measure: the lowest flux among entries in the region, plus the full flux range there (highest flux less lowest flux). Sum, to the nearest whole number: 27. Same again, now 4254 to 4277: 34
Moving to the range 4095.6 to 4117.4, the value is 38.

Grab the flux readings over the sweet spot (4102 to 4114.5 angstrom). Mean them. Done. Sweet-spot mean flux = 29.0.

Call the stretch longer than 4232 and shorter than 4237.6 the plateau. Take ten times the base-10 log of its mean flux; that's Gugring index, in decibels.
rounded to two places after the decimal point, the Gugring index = 13.00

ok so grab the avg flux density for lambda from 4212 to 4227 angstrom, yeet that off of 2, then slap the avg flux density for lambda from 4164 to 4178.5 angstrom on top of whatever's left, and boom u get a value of 3.2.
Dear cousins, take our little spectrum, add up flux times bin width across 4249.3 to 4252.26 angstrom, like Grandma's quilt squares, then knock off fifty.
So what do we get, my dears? 17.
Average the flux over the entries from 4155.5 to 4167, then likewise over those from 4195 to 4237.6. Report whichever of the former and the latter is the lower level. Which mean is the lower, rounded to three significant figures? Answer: 21.2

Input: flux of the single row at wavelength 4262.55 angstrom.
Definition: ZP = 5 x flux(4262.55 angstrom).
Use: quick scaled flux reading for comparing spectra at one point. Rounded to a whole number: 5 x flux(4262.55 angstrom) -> 60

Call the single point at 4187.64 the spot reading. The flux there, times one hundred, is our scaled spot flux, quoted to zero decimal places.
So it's 2644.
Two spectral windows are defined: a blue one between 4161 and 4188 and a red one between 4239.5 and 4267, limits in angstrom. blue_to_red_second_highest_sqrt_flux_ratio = 0.91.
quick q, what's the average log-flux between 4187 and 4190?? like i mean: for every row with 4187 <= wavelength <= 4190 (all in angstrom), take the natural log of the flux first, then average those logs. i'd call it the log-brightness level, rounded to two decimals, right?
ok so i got 3.05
